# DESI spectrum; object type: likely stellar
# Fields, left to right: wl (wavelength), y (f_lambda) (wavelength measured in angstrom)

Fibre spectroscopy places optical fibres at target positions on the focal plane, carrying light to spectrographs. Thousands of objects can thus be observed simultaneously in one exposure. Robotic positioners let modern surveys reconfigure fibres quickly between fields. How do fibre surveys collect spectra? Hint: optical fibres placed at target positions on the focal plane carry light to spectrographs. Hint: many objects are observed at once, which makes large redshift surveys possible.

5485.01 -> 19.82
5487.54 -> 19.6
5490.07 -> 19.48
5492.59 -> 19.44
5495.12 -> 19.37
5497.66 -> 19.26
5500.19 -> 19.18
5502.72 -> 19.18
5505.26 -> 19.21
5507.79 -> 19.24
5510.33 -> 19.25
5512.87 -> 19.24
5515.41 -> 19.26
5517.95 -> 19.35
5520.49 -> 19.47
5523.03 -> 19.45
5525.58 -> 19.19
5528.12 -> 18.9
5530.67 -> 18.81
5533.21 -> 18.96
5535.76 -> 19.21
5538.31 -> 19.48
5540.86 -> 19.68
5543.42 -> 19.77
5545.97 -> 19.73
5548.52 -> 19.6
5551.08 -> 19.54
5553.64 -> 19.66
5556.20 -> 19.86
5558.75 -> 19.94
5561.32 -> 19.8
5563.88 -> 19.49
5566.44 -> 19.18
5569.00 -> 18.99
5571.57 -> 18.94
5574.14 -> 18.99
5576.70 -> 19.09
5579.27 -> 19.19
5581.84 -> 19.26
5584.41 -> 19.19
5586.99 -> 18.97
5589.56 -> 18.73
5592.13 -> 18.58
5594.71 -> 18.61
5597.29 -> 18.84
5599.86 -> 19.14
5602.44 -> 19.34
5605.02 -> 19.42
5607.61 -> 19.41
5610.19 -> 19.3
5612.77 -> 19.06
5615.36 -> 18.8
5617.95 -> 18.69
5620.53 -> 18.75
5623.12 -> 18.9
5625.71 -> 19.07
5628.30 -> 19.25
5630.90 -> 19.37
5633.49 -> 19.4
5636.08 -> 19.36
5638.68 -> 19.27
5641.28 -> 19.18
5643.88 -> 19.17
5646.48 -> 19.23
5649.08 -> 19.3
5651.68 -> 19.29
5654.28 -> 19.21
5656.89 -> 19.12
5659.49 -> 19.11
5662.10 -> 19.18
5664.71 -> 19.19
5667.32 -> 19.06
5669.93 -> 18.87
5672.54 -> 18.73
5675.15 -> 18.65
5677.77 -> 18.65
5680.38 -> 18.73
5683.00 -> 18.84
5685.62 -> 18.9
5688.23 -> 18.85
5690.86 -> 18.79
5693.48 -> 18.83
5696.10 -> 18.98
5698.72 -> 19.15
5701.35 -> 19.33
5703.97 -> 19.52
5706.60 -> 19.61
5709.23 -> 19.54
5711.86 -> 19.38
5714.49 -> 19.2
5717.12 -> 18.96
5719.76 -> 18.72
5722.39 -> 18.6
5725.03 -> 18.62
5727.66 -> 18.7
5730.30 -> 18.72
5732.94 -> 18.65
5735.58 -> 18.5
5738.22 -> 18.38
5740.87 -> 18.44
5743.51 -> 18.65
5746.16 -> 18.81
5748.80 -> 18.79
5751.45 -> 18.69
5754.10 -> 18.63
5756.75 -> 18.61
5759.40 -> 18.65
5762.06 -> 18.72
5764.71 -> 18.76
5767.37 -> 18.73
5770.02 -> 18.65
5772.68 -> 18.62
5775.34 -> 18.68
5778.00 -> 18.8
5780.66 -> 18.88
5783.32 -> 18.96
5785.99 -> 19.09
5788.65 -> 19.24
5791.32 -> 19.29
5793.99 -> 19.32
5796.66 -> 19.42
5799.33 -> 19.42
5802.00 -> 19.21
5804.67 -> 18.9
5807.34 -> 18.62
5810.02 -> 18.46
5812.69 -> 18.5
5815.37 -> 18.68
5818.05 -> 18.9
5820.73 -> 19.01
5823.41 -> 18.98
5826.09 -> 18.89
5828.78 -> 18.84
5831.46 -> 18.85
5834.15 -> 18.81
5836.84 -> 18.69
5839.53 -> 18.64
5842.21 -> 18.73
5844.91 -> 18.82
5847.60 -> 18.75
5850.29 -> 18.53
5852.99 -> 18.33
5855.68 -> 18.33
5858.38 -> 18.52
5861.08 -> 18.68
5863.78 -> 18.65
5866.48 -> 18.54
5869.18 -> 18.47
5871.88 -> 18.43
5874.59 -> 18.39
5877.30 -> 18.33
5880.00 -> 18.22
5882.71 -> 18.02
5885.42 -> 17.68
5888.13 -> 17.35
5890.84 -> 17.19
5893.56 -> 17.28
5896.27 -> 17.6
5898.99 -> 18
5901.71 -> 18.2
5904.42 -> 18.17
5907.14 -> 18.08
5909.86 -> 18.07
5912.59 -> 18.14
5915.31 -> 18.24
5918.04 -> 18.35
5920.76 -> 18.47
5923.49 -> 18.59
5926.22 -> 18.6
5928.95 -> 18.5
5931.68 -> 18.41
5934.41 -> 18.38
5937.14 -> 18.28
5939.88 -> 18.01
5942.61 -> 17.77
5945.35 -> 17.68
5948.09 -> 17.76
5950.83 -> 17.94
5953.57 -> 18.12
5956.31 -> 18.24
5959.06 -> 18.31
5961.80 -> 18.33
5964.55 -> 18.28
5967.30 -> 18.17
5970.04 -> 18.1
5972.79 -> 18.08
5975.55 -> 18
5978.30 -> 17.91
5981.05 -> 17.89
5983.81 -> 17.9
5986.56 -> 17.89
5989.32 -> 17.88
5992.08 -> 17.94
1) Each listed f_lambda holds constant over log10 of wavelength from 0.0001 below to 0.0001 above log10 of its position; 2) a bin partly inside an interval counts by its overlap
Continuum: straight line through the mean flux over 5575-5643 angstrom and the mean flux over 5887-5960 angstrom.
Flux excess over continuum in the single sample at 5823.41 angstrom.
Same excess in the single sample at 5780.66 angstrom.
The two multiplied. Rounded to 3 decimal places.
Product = 0.209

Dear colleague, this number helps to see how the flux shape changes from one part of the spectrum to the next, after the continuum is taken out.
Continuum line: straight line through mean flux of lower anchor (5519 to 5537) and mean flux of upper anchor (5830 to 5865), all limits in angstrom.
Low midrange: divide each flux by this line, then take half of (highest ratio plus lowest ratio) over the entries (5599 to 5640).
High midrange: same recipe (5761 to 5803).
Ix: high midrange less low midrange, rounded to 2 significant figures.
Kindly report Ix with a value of 0.012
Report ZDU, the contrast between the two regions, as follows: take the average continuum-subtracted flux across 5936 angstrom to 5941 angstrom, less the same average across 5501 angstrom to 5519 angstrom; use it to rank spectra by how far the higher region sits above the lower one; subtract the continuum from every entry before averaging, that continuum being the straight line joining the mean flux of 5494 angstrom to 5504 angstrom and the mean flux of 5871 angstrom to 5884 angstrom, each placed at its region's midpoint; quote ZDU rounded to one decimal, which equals 0.0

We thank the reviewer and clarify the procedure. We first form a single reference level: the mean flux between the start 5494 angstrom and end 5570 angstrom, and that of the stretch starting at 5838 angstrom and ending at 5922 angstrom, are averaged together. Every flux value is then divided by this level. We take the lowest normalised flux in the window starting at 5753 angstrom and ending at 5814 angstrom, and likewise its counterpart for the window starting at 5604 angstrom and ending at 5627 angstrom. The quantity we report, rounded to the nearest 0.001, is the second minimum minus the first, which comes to 0.012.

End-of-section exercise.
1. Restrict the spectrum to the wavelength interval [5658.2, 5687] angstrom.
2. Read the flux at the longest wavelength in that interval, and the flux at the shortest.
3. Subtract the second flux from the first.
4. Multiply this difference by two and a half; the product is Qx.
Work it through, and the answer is -0.5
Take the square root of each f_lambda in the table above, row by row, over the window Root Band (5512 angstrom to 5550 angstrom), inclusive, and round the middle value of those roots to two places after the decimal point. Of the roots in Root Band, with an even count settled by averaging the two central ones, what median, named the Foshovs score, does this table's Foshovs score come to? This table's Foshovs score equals 4.40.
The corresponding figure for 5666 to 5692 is 4.34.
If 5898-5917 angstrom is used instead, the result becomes 4.26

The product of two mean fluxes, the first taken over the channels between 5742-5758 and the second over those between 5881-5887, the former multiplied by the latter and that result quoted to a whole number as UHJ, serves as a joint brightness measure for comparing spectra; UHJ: 334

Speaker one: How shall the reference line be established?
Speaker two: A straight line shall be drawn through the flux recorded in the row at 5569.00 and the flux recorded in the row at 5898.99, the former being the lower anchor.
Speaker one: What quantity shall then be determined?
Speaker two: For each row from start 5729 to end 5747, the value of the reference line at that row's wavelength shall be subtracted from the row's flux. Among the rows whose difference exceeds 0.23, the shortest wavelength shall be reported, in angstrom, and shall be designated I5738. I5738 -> 5746.16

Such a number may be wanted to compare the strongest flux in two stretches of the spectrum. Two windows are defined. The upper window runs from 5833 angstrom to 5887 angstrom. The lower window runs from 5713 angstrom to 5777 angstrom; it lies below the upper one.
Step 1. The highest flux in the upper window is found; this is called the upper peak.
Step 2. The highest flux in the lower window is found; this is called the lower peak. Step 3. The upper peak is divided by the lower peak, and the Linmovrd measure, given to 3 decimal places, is 0.980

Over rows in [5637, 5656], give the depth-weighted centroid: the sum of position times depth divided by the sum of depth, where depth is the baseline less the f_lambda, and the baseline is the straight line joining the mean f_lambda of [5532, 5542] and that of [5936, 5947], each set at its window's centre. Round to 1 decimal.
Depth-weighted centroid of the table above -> 5647.0 angstrom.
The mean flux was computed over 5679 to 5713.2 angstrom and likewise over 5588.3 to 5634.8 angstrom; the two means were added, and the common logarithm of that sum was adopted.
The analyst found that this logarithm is 1.58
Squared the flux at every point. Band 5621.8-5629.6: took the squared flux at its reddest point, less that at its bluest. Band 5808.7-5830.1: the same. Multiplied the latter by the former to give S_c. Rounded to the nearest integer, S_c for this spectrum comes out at 189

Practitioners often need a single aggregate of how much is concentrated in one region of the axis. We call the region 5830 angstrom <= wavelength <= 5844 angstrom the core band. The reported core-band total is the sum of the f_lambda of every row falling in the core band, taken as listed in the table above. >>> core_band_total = 93.7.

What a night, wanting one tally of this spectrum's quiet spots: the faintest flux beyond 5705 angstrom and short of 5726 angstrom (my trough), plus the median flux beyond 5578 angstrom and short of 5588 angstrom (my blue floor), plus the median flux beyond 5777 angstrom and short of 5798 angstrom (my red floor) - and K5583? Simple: 57.0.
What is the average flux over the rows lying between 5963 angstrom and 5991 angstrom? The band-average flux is 18.0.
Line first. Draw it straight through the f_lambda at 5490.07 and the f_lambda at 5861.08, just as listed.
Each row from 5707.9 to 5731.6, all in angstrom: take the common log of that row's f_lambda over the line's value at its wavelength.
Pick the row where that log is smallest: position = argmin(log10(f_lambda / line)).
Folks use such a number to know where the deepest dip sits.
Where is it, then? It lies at 5722.39 angstrom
